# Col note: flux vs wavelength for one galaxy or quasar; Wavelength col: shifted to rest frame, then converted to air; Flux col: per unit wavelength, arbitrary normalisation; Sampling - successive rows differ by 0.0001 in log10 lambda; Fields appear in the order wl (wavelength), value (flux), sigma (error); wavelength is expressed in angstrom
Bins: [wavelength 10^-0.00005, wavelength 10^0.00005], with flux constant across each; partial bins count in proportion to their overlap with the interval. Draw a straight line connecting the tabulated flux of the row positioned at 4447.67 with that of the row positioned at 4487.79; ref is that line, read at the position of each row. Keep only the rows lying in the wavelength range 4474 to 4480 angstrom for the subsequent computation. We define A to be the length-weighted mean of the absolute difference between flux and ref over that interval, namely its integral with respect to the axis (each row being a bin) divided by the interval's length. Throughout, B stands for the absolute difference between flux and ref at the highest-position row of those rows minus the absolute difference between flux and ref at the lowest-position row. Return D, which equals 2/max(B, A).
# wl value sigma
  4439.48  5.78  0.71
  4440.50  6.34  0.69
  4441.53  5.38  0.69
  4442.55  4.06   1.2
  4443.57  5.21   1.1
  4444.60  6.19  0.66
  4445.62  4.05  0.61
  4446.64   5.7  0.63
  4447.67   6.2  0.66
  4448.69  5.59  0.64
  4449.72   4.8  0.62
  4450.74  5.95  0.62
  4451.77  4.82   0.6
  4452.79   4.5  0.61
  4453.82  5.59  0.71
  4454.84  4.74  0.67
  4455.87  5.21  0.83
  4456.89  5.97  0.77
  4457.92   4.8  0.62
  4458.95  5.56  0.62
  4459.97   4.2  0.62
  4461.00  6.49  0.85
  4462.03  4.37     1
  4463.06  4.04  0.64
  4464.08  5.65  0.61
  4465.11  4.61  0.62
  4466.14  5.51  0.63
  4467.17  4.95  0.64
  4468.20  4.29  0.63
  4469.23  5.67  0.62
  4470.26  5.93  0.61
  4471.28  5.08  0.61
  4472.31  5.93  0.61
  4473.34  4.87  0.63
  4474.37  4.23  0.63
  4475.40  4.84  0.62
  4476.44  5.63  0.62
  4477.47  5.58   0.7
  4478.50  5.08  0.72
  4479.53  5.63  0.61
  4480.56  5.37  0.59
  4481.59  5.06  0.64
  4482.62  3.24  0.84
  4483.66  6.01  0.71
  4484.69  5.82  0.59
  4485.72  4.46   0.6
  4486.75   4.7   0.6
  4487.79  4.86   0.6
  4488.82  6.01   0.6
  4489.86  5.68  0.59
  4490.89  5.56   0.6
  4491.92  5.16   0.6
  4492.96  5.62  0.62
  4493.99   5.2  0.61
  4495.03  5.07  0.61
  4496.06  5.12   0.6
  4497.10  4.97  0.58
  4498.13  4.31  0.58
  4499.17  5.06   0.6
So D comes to 4.3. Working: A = 0.46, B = -0.58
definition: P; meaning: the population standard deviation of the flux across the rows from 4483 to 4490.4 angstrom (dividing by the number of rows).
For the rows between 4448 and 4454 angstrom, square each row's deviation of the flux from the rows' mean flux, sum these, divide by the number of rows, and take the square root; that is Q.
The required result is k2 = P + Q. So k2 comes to 1.1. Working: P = 0.62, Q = 0.53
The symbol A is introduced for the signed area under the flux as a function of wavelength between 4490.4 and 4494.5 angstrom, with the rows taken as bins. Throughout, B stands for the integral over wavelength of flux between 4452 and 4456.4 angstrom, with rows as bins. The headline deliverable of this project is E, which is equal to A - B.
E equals 0.0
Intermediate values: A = 22.1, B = 22.1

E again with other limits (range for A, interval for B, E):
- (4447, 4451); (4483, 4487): 1.6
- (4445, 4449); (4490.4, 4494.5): -0.5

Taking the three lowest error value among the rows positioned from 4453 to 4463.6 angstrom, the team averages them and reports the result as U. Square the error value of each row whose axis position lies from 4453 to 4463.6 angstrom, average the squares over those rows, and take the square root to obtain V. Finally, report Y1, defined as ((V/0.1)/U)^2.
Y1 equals 144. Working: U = 0.620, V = 0.74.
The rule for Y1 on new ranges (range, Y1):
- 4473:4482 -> 112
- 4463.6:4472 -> 104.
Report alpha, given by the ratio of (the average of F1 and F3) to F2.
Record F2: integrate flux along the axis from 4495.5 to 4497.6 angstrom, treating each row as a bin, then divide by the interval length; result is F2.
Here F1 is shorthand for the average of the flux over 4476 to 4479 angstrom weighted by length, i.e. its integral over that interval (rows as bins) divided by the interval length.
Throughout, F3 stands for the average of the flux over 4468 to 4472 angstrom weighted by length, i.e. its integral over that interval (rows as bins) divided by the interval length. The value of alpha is 1.069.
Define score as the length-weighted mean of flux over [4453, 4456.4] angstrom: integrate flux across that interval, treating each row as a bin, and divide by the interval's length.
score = 5.1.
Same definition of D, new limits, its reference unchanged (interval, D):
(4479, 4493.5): 3.0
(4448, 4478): 2.8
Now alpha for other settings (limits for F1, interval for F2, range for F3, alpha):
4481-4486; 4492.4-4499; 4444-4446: 1.004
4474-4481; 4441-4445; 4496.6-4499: 0.958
